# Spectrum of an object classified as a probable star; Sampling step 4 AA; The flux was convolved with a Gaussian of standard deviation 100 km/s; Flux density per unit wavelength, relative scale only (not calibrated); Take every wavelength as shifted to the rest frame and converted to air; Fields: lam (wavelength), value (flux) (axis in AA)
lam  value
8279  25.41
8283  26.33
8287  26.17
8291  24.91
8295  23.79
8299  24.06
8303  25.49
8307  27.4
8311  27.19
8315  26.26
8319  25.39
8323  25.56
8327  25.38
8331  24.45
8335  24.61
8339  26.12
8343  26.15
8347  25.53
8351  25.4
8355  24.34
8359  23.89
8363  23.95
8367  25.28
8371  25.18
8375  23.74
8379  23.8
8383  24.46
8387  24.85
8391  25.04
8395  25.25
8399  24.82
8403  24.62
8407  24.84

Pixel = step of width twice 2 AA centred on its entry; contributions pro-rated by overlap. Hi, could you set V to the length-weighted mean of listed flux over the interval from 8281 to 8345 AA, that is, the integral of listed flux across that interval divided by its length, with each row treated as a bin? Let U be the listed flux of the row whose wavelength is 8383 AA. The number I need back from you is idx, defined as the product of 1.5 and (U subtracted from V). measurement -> 2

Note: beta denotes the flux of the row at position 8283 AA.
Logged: 26.33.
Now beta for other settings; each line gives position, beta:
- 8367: 25.28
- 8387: 24.85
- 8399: 24.82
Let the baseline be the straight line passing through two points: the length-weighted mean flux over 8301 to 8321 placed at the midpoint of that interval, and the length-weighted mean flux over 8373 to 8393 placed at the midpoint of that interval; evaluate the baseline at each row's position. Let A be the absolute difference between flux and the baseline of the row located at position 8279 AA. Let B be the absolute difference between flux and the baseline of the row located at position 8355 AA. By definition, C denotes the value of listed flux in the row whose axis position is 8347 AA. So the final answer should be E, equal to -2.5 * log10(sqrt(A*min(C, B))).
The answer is -0.2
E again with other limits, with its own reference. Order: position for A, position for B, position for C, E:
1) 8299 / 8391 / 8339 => -0.5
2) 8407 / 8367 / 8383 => 0.4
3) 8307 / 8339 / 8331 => 0.4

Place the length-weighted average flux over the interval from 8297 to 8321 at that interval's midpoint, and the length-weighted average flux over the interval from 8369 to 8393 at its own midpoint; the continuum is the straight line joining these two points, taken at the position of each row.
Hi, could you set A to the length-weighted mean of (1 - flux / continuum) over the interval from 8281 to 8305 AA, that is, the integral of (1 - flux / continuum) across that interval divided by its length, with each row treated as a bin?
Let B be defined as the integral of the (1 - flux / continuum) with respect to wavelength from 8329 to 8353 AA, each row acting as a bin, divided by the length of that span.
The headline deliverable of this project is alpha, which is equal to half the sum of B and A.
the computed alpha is 0.021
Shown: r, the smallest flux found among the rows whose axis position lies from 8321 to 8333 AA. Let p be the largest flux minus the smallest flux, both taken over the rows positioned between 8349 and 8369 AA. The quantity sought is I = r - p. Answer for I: 22.9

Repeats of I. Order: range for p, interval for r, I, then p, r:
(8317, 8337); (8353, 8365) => 22.8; 1.11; 23.89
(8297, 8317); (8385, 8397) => 21.5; 3.34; 24.85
